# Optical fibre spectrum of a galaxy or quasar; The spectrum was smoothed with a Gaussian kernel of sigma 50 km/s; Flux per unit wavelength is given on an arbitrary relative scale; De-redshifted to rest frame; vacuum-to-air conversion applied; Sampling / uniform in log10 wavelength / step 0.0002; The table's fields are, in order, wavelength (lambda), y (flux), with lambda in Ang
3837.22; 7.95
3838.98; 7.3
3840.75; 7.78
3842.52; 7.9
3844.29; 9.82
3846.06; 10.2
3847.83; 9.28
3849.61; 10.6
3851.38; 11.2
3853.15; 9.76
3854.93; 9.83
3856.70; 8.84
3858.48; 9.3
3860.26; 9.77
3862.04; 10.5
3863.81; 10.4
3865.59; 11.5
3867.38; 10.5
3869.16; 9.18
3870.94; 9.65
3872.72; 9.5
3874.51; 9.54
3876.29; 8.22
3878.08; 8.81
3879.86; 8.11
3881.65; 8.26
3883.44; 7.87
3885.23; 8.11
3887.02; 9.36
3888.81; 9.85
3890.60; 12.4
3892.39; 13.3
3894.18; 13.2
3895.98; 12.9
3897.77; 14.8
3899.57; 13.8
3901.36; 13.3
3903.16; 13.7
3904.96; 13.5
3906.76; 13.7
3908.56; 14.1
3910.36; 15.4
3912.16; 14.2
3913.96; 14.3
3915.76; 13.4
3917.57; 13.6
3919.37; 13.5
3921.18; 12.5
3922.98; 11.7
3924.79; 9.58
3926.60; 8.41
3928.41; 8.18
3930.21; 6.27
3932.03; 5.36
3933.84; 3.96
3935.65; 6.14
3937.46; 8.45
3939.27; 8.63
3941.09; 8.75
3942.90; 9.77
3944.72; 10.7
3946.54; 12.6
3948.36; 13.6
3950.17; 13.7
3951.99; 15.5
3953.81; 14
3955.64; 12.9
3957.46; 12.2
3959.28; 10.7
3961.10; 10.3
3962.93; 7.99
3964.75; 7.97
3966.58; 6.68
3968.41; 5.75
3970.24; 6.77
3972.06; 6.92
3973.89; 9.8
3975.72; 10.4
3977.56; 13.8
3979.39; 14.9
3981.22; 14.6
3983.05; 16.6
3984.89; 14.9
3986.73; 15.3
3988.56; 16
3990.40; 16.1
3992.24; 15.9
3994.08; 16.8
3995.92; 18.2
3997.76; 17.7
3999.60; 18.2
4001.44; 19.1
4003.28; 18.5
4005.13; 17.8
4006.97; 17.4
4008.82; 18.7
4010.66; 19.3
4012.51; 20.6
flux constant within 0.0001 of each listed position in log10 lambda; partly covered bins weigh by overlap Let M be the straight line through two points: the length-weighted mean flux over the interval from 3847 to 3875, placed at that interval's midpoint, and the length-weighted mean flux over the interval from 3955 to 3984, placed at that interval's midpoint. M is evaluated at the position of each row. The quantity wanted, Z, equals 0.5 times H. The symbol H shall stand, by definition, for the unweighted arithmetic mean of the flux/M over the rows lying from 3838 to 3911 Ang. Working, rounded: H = 1.06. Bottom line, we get 0.53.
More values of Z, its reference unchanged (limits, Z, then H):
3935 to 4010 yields 0.61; 1.23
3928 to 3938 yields 0.31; 0.62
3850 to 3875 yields 0.50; 1.00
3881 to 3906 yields 0.58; 1.16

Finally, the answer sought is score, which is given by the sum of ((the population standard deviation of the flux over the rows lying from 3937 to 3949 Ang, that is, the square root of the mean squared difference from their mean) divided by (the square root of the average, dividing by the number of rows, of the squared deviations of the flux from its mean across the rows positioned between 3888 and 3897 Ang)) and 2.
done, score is 3.5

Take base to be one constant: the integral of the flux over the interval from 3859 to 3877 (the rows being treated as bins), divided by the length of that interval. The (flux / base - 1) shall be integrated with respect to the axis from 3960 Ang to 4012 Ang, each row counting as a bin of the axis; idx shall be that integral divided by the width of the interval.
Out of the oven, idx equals 0.42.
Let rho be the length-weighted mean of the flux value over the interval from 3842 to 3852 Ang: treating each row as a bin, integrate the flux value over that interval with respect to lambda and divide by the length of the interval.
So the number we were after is 9.9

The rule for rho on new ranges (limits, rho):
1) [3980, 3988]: 15.4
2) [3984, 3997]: 16.2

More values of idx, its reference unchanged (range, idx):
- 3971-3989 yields 0.34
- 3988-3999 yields 0.71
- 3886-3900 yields 0.25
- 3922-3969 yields -0.02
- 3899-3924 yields 0.38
